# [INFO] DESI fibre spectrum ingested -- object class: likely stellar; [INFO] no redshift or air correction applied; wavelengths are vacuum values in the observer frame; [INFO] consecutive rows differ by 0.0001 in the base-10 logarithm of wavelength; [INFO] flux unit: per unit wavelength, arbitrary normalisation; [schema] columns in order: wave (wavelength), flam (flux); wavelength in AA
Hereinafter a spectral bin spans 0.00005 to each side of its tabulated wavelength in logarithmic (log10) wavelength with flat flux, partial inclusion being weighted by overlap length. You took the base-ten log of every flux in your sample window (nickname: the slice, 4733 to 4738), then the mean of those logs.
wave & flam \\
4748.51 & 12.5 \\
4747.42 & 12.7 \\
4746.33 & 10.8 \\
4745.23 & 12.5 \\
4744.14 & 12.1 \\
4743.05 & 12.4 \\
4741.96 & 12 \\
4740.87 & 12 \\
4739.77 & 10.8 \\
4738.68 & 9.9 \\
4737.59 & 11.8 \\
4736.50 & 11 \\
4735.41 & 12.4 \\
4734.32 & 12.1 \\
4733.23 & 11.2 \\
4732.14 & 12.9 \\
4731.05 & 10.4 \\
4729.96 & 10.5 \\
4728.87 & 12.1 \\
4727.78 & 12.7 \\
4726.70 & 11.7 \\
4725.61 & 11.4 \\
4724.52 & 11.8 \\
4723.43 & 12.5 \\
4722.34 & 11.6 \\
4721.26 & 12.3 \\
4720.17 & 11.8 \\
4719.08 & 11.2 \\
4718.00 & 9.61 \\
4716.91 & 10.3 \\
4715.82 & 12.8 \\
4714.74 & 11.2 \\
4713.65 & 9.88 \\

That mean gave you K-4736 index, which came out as 1.07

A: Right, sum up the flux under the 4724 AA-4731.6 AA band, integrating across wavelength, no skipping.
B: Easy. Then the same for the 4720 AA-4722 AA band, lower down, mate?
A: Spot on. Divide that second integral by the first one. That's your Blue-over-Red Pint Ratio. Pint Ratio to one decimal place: 0.3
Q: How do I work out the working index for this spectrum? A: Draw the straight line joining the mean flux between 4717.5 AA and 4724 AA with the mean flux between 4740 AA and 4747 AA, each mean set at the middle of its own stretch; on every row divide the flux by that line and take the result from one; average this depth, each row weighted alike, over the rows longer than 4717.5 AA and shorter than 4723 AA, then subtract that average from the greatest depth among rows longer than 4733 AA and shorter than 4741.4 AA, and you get 0.15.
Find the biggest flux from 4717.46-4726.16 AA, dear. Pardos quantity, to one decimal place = 12.5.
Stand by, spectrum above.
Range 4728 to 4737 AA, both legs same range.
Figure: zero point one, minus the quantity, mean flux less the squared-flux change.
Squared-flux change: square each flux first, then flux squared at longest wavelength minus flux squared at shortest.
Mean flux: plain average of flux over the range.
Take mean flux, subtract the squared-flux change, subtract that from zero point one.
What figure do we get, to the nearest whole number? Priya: -37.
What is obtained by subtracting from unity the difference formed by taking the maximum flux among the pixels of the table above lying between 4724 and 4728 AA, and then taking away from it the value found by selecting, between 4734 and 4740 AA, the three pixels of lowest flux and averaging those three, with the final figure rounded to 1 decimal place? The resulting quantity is -1.1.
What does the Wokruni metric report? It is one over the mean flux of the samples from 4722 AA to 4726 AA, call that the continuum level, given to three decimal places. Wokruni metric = 0.085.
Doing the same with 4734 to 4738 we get 0.085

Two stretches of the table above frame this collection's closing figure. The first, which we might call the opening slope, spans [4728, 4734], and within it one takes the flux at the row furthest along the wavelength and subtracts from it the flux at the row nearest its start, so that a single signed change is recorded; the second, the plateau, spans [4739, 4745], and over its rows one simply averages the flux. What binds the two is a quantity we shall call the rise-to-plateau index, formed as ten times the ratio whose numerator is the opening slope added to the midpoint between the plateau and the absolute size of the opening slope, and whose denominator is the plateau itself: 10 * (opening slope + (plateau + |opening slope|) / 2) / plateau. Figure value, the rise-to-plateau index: 4.62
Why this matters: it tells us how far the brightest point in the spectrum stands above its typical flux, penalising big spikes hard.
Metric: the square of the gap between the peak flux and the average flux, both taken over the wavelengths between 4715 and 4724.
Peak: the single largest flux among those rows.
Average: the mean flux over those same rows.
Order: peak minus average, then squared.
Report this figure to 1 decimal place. 1.7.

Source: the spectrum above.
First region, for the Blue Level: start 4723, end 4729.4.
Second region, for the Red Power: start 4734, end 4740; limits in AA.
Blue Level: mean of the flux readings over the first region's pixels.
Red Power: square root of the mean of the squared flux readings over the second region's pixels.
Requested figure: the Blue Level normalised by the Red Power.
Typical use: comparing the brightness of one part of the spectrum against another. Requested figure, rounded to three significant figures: 1.06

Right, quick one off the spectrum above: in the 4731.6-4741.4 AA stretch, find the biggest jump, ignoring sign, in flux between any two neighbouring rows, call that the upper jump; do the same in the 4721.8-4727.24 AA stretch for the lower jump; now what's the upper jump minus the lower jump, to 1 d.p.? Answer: 1.0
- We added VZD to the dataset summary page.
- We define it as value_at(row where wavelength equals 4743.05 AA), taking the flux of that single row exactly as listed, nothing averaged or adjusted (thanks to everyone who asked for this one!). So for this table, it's 12.4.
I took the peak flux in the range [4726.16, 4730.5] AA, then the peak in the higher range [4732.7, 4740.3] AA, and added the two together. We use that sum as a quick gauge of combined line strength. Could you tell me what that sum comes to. 25.1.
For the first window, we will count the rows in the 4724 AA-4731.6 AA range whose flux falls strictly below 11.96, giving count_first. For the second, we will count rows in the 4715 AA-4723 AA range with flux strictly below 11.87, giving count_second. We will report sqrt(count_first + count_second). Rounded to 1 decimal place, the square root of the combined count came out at 3.2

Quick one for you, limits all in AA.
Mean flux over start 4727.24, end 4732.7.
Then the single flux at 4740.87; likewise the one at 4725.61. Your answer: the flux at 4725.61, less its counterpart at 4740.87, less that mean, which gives -12.32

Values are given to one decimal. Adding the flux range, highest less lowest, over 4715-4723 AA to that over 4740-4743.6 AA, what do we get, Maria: 3.6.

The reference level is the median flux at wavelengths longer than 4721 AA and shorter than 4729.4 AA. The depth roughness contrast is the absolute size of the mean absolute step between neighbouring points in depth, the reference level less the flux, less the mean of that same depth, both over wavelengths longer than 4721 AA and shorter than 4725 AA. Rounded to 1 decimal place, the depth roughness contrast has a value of 0.9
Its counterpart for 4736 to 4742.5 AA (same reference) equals 0.3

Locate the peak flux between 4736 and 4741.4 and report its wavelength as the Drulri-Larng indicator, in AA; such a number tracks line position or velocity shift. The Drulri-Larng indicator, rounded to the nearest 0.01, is 4740.87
